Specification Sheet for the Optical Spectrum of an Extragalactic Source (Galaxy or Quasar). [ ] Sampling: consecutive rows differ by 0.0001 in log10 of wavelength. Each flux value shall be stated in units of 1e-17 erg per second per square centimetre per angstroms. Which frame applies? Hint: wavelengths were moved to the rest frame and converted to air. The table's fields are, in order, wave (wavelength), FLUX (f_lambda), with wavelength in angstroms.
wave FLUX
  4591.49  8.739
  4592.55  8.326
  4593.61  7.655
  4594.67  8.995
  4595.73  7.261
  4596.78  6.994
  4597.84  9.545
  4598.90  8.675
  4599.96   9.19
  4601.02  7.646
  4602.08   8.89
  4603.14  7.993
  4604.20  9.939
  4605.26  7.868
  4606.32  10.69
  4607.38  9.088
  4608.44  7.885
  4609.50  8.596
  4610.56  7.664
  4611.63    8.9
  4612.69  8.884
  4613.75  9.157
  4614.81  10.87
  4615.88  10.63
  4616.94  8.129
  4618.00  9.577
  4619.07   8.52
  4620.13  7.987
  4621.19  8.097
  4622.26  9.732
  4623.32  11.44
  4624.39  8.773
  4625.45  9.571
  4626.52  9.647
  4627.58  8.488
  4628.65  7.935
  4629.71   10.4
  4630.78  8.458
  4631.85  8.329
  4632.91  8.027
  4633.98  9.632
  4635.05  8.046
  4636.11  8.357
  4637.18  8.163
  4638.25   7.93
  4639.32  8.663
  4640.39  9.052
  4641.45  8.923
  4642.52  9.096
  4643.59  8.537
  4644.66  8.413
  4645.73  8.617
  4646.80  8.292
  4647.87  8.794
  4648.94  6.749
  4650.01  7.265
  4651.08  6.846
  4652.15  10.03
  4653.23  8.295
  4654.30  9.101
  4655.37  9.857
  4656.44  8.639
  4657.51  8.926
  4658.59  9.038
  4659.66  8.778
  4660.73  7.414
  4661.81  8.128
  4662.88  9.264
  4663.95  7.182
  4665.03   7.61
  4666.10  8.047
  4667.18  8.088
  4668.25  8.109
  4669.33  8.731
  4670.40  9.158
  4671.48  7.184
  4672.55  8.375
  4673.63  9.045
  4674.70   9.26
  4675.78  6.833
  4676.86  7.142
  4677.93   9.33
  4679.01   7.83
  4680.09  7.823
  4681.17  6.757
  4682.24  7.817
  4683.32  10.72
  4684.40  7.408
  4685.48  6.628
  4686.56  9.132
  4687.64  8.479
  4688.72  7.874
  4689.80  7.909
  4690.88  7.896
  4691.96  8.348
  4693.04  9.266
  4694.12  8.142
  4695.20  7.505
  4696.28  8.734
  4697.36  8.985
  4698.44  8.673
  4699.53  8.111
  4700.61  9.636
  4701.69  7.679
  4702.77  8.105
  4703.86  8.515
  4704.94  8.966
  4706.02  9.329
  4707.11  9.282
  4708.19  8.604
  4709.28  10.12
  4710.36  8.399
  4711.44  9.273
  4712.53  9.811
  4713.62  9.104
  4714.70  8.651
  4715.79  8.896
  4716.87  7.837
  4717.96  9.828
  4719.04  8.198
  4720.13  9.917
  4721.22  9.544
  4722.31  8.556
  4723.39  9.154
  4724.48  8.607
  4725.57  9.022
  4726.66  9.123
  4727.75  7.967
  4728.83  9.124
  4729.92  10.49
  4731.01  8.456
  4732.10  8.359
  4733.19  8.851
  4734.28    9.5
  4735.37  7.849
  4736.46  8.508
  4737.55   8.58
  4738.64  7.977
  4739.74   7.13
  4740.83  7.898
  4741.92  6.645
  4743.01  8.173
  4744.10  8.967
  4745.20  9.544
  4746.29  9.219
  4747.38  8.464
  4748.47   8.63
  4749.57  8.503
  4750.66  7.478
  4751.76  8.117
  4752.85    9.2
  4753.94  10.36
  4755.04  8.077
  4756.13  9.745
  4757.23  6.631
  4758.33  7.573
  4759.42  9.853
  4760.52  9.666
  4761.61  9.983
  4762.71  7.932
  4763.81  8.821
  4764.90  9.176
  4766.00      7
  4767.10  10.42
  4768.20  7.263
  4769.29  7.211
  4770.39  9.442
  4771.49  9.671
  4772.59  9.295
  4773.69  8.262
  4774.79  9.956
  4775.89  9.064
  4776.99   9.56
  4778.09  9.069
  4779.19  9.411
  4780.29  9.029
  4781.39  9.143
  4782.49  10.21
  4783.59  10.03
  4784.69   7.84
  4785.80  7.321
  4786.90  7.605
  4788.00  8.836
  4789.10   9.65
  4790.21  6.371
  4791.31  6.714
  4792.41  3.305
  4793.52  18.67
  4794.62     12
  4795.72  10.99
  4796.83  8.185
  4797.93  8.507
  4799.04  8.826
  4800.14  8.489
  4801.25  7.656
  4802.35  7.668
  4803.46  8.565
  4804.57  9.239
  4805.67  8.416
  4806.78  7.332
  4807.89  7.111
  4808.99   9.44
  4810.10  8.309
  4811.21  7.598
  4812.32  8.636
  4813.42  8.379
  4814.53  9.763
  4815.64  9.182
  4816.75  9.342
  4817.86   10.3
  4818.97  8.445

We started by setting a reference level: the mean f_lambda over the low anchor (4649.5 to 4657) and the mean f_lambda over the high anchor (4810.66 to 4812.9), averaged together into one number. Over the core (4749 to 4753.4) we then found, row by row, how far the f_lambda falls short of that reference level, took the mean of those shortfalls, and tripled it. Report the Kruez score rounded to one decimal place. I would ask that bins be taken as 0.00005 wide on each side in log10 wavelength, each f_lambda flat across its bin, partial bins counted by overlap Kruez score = 0.1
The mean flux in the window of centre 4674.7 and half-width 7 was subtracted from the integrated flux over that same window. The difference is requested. 106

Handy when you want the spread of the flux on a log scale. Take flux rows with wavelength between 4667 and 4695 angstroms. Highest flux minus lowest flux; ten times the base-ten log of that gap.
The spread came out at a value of 6.1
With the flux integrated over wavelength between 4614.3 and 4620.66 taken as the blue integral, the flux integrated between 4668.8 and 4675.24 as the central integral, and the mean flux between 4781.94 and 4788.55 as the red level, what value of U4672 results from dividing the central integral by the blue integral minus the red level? 1.10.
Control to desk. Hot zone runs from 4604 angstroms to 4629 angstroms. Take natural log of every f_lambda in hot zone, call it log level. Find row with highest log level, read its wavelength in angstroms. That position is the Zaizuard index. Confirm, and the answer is 4623.32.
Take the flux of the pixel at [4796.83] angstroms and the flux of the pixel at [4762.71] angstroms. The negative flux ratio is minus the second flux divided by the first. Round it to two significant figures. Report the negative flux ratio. -0.97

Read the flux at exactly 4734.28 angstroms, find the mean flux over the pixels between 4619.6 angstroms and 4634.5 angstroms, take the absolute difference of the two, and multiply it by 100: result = 46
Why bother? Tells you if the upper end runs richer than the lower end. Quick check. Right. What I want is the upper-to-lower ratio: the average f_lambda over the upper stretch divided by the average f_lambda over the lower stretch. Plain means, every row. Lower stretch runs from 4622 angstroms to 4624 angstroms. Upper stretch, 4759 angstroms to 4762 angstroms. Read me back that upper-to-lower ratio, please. 0.93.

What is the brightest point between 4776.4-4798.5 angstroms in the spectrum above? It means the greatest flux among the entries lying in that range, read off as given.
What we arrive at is 18.67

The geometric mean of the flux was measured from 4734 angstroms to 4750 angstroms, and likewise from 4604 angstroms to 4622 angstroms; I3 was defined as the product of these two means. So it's 74.3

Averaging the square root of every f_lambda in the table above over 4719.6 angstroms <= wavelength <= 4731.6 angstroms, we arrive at 3.01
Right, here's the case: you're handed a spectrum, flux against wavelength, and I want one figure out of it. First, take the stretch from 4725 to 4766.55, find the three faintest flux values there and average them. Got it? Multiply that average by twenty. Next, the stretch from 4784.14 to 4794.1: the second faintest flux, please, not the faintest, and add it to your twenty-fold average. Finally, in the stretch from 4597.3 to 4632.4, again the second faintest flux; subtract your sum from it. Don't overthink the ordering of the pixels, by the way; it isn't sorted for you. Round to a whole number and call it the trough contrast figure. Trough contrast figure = -134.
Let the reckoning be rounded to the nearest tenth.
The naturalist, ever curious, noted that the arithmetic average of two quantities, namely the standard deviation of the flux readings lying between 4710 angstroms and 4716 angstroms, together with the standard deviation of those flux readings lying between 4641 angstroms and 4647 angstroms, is 0.4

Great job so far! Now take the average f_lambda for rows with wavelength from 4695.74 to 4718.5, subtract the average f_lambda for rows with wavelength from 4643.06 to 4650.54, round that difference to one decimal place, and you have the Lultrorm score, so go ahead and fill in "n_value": 0.8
